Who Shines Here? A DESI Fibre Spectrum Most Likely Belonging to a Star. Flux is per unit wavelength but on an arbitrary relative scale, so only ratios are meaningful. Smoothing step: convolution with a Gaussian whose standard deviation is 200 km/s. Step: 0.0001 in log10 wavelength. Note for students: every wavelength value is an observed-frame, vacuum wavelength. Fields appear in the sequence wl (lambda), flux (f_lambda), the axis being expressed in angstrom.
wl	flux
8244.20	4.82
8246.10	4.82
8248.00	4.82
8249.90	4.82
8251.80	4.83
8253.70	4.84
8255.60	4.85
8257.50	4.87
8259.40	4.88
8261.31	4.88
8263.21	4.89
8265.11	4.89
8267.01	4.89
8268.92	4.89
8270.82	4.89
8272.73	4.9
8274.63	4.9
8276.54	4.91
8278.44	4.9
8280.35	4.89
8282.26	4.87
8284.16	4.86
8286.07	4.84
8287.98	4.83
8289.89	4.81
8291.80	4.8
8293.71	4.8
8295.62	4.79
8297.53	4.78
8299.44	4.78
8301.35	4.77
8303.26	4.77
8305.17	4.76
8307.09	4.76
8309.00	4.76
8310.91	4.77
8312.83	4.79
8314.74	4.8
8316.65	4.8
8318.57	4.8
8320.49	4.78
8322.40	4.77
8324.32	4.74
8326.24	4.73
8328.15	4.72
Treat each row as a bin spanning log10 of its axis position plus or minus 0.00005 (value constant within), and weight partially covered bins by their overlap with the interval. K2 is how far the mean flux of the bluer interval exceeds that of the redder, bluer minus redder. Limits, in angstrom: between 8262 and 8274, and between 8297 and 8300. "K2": 0.11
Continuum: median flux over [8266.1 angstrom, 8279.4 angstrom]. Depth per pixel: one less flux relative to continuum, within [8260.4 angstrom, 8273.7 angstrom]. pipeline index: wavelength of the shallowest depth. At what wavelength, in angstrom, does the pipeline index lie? 8272.73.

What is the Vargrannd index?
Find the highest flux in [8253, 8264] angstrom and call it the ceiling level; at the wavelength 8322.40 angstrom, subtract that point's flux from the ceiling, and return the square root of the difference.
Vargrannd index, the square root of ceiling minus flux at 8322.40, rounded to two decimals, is 0.35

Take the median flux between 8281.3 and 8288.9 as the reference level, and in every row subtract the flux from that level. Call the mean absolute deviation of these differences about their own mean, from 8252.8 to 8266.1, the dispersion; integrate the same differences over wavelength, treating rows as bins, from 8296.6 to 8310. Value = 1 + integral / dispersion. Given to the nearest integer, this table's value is 71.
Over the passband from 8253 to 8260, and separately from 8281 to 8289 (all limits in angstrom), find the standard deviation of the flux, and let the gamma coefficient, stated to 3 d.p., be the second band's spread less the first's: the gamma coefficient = 0.000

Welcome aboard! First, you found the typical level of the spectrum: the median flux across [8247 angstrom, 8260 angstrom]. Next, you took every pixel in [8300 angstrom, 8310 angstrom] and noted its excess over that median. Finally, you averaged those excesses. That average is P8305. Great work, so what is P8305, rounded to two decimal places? -0.08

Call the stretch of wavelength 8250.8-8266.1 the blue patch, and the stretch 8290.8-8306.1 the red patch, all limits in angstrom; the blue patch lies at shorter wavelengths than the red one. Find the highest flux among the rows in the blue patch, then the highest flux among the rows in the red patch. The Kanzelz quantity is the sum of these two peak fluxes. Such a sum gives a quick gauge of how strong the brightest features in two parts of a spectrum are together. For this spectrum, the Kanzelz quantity 9.69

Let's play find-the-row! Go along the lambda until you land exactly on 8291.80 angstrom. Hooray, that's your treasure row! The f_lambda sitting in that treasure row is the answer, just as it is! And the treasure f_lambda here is 4.8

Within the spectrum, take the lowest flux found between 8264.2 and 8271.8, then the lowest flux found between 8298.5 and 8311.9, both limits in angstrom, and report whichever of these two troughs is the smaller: 4.76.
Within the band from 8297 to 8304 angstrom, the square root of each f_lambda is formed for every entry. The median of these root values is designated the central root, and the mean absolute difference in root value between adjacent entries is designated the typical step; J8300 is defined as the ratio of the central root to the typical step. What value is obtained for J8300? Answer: 2865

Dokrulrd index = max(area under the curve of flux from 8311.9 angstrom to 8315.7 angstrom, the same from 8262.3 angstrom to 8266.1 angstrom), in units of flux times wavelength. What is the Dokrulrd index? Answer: 18.61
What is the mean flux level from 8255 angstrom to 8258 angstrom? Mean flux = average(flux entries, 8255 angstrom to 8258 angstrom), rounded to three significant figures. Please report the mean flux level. 4.86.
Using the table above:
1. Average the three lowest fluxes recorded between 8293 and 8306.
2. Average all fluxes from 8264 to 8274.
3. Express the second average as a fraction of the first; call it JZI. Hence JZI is 1.03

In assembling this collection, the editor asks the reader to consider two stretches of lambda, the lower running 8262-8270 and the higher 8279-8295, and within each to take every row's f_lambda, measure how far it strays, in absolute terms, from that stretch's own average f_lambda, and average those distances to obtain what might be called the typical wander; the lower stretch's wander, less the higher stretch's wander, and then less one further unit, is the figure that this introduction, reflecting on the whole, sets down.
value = -1.03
